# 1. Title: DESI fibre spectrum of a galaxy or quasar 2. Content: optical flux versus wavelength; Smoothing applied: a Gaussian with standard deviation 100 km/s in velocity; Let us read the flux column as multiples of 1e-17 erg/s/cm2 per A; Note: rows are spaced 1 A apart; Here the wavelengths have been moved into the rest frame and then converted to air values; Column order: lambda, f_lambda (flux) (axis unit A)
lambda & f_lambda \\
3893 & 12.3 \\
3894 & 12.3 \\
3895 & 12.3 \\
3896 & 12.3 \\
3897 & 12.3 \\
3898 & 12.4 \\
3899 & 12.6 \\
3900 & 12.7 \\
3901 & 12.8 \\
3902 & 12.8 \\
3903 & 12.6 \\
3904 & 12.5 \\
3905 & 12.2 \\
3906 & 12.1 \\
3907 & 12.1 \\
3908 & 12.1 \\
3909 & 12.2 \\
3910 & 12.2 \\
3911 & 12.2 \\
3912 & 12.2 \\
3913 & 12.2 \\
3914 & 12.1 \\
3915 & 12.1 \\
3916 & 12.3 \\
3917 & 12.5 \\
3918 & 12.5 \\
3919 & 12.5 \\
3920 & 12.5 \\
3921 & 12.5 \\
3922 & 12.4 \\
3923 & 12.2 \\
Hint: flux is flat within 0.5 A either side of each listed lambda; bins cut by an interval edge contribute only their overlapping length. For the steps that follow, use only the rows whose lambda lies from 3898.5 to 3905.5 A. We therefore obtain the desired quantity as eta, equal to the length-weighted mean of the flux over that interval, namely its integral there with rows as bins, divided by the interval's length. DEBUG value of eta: 12.6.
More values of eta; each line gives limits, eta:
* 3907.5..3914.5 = 12.2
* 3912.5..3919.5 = 12.3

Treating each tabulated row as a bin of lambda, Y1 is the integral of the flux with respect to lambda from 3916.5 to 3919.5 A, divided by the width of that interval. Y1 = 12.5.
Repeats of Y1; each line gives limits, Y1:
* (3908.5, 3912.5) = 12.2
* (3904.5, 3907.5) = 12.1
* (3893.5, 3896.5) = 12.3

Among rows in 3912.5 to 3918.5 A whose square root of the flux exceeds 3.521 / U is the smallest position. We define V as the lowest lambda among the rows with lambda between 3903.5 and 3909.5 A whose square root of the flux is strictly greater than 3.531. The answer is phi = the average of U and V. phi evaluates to 3910.5 A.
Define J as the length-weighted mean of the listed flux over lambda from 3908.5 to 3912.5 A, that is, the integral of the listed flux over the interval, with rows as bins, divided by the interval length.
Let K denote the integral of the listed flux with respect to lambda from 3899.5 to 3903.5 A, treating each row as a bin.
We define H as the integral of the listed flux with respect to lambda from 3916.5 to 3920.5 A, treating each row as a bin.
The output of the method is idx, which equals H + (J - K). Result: 11.30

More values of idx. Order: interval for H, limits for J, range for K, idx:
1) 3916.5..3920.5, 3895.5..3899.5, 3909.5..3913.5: 13.60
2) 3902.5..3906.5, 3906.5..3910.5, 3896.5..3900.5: 11.55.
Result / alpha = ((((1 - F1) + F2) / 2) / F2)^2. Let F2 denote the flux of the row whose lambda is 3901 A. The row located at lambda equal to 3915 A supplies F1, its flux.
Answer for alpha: 0.0044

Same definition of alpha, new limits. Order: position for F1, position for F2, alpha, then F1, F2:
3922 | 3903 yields 0.0023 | 12.4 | 12.6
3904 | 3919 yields 0.0016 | 12.5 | 12.5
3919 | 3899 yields 0.0019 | 12.5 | 12.6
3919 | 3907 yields 0.0006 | 12.5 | 12.1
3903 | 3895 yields 0.0008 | 12.6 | 12.3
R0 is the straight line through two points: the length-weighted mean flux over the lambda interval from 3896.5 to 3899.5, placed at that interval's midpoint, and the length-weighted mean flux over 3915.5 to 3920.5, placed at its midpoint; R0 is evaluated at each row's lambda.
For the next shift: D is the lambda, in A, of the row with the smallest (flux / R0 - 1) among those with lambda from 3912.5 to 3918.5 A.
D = 3915 A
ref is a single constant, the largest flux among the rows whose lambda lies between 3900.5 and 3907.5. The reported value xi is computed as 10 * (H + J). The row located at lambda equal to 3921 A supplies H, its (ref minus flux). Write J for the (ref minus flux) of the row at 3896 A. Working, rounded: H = 0.30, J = 0.50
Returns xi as 8.0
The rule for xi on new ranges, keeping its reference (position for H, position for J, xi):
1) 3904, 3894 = 8.0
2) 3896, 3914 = 12.0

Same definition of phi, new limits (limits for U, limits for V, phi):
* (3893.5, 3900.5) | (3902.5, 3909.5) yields 3900.5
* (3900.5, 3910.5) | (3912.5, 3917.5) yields 3909.0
